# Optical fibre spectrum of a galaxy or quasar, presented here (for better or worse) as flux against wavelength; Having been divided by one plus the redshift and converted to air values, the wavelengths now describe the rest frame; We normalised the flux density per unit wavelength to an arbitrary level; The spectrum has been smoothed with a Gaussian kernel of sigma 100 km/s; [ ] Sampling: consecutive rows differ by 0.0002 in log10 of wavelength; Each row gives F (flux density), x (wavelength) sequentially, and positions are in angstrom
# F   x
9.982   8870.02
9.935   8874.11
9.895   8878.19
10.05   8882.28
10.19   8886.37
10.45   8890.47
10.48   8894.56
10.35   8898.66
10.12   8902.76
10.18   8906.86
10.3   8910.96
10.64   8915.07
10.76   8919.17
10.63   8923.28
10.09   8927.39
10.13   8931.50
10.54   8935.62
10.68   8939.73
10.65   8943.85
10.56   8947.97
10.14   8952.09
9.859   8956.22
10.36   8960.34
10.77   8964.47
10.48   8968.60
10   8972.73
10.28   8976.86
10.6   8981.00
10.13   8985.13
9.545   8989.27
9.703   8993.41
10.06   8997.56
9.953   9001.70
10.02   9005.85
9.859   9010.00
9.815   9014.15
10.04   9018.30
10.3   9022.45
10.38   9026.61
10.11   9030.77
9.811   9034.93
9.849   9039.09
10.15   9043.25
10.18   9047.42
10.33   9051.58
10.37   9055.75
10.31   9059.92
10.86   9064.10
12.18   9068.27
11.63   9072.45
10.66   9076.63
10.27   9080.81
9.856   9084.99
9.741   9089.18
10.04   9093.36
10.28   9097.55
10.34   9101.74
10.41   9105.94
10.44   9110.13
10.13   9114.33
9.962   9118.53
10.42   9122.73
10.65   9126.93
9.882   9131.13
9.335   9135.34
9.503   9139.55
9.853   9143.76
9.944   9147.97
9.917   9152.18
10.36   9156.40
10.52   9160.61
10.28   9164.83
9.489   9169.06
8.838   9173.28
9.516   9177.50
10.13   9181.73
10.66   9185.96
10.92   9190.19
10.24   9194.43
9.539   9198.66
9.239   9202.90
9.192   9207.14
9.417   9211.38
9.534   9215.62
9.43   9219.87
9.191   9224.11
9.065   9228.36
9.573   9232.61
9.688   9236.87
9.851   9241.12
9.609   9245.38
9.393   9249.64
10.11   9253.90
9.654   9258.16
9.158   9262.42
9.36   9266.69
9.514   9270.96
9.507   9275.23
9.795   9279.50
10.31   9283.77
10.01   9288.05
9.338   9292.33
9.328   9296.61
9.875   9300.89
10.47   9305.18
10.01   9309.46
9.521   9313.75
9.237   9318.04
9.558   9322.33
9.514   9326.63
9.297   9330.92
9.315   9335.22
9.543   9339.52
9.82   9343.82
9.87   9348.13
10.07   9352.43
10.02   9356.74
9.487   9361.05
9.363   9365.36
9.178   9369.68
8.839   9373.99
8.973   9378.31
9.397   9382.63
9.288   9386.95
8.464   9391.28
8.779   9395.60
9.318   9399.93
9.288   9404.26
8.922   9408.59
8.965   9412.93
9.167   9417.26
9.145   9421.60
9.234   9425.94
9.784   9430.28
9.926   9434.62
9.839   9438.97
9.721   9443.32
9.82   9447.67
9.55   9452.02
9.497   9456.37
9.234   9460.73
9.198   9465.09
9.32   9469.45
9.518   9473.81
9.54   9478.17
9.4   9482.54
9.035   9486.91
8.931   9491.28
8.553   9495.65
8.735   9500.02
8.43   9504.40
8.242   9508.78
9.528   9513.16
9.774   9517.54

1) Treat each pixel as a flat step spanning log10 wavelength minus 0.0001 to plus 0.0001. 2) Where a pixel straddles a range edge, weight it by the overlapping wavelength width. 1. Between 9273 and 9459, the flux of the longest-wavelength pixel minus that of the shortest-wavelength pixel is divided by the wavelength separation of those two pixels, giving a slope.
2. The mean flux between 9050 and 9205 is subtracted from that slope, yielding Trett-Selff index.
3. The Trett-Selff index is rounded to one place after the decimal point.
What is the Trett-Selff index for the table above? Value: -10.2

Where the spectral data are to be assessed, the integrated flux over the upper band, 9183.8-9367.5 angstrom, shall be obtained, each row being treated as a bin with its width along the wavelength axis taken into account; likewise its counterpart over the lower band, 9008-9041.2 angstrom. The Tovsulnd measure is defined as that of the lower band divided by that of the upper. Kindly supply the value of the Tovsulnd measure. 0.19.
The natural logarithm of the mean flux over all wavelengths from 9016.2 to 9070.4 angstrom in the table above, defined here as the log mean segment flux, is 2.34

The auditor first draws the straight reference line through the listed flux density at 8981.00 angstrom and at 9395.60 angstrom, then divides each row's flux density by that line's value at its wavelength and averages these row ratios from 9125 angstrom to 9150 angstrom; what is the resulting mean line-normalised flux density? 0.99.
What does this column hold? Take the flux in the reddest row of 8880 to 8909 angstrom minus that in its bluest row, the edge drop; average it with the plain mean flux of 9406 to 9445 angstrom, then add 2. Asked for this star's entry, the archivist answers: 6.77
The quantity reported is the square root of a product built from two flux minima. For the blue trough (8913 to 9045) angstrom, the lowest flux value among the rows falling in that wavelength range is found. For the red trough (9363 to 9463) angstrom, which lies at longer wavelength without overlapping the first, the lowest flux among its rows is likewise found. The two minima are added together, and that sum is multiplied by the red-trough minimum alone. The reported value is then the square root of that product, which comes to 12.3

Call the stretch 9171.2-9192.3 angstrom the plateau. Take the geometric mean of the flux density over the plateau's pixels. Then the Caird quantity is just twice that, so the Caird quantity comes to 20.0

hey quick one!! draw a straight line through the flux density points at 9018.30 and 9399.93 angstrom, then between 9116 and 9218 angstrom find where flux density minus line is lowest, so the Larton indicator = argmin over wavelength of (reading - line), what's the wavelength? 9173.28 angstrom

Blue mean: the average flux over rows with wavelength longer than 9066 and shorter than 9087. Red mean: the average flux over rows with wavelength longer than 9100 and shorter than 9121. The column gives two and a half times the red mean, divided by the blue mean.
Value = 2.35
